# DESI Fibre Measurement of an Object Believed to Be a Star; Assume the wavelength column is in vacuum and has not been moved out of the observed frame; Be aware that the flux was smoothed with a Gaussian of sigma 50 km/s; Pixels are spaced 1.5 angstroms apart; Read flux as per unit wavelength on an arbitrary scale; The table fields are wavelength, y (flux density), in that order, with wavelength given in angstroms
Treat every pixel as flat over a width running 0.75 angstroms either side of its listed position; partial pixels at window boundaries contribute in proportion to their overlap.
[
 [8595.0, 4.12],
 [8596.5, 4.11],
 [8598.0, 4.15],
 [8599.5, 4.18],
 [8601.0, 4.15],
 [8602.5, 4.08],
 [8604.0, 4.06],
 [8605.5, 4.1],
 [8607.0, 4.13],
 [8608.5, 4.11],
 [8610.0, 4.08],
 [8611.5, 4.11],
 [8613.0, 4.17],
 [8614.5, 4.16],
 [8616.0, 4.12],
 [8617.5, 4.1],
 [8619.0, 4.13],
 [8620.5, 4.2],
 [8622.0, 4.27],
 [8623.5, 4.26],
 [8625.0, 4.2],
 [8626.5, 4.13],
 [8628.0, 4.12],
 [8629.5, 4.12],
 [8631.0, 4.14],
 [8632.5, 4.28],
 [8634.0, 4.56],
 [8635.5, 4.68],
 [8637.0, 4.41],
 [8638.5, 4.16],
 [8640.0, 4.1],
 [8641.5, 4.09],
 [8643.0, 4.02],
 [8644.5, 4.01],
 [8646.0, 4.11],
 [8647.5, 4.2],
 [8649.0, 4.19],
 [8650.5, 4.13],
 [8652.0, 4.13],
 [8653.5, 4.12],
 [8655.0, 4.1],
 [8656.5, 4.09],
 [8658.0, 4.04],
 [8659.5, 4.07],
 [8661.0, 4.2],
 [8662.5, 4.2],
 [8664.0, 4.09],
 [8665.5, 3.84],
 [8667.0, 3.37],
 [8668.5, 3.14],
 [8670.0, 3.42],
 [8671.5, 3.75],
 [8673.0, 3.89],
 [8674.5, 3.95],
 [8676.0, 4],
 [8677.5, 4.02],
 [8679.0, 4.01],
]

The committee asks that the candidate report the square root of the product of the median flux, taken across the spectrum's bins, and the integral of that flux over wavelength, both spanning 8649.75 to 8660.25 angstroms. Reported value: 13.3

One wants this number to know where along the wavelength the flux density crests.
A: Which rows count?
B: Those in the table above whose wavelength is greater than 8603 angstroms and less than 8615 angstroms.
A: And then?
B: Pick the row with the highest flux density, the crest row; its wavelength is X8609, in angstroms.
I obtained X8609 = 8613.0 angstroms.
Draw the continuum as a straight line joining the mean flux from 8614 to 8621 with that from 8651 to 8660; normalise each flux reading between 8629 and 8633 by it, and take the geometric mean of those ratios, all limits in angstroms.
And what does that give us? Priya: 1.01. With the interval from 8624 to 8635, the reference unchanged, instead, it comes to 1.02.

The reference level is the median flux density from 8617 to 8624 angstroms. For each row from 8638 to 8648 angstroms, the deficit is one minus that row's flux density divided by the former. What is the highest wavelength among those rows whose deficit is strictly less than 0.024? 8647.5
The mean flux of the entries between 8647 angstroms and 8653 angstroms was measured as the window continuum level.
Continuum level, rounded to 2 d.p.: 4.16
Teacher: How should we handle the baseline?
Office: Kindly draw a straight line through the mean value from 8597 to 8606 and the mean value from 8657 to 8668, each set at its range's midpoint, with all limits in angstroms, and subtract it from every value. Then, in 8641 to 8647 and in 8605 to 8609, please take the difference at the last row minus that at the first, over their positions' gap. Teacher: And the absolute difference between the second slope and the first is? 0.001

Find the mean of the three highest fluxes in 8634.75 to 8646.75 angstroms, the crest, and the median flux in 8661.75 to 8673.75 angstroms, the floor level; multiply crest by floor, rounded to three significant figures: 16.8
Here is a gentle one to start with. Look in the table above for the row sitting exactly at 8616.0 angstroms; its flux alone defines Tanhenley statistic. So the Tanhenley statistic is 4.12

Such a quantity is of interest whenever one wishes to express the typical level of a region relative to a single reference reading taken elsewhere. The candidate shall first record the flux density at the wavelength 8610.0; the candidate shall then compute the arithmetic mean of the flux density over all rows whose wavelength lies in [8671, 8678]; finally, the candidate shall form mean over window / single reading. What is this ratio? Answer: 0.96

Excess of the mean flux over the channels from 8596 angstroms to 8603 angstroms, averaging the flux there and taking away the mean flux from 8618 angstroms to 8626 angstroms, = -0.1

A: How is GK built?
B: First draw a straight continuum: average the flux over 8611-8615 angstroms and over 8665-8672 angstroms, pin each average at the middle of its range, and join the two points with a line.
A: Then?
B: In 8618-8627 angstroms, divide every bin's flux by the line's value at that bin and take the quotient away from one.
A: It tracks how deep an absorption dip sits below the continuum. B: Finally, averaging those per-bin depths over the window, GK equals -0.041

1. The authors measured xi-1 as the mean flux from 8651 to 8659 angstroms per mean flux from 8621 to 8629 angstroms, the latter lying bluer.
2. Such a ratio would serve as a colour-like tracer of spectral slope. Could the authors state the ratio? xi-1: 0.98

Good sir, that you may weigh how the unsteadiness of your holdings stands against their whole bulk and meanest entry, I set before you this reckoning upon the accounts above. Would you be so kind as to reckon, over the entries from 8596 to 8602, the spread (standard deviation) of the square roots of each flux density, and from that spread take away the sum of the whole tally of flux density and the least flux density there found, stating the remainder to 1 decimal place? -20.7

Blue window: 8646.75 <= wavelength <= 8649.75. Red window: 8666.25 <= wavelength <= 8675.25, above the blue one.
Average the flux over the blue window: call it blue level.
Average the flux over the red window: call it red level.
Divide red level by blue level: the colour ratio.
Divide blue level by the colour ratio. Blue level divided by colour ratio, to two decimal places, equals 4.91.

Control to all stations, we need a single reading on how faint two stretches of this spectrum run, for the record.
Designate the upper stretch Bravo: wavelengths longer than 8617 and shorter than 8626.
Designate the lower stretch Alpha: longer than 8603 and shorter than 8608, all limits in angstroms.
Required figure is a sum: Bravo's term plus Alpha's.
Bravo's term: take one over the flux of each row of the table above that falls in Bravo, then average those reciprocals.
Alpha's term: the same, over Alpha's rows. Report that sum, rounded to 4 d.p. 0.4826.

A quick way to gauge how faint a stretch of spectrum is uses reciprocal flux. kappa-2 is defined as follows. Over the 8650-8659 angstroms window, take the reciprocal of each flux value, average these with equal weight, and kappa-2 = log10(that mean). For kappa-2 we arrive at -0.613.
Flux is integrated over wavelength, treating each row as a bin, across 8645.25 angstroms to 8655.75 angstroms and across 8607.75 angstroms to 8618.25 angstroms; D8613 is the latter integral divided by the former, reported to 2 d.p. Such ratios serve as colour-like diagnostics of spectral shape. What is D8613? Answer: 1.00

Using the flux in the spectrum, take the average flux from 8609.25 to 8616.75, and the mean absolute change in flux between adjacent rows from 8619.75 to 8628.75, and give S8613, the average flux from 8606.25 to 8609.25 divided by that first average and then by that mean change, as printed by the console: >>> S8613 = 23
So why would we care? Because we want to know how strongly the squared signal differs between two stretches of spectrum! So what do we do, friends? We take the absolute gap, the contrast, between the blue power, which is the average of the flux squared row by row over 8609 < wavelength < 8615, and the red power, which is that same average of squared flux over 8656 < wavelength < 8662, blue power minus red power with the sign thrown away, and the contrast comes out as 0.2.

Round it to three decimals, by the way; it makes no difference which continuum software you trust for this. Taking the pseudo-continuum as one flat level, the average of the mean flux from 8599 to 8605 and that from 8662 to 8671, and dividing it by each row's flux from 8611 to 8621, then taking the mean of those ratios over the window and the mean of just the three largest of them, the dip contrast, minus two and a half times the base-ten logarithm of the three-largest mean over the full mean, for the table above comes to -0.008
